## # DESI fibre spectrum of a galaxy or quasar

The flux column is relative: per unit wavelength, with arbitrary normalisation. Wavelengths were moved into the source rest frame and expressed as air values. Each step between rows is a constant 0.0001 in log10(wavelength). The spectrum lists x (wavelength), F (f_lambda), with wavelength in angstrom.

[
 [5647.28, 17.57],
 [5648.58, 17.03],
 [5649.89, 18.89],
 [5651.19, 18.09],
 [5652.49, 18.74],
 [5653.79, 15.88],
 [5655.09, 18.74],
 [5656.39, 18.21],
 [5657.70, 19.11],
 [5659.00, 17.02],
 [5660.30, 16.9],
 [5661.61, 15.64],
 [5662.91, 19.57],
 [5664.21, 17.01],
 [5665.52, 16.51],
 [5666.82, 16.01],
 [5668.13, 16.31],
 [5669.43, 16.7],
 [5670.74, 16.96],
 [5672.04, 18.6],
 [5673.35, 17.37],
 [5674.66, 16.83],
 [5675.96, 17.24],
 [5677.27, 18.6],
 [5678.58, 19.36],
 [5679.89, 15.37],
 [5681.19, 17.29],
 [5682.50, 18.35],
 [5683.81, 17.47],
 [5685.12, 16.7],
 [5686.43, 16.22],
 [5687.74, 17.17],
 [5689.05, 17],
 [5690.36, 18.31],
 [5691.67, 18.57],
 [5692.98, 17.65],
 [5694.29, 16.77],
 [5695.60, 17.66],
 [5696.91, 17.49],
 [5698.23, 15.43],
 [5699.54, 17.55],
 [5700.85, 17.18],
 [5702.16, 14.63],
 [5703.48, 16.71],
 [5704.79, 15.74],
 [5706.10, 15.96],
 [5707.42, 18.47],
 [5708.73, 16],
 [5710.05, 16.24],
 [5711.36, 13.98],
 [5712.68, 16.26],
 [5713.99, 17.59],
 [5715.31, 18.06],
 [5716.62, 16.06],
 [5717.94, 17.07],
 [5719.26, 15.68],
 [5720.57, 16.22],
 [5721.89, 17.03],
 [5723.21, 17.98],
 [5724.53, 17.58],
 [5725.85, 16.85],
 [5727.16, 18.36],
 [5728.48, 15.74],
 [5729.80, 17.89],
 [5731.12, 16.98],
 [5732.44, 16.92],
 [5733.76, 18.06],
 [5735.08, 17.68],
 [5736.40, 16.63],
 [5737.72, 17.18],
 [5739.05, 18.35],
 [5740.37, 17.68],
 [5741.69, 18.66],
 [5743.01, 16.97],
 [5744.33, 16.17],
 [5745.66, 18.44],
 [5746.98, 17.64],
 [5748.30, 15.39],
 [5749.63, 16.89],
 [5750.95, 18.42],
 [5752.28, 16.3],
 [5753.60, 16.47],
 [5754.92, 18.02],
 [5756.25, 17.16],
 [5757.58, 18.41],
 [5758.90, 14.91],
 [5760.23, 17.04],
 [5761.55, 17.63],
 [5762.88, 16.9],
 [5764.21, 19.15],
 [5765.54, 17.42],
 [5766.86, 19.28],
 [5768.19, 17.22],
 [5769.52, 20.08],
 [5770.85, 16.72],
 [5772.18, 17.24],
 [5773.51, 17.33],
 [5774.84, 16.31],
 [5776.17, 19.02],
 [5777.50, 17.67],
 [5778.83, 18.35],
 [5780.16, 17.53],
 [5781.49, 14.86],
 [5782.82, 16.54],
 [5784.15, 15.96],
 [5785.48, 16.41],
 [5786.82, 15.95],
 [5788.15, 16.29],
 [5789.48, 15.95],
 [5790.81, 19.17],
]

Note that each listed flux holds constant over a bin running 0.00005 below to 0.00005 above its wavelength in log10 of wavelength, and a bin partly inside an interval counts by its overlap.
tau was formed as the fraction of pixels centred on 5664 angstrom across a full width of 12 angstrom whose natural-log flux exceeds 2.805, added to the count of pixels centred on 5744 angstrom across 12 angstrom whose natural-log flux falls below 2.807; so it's 3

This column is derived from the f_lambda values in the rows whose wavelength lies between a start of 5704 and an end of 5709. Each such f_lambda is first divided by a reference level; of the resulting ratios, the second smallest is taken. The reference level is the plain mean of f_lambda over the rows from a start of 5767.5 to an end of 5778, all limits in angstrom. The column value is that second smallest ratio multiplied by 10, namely 9.02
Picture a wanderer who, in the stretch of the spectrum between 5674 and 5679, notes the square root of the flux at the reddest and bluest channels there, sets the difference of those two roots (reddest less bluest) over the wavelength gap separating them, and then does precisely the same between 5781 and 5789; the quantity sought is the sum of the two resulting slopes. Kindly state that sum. 0.10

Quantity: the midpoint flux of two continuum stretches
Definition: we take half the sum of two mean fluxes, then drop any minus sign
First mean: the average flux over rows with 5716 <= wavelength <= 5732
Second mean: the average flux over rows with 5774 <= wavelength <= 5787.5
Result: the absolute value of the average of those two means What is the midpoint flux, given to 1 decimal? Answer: 16.9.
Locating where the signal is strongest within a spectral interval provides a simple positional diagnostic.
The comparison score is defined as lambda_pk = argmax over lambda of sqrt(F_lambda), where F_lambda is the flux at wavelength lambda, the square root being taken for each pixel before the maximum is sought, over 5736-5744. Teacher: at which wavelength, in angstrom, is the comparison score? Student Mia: 5741.69 angstrom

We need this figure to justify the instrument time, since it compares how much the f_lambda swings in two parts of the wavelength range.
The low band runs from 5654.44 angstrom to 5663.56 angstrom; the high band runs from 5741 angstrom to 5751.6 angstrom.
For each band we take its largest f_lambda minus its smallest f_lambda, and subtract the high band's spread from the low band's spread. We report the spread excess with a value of 0.7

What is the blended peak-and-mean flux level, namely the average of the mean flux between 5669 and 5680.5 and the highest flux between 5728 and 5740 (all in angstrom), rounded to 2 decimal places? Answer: 17.90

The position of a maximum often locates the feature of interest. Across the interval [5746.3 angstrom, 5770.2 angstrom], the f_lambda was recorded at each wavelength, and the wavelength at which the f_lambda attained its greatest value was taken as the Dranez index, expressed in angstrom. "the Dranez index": 5769.52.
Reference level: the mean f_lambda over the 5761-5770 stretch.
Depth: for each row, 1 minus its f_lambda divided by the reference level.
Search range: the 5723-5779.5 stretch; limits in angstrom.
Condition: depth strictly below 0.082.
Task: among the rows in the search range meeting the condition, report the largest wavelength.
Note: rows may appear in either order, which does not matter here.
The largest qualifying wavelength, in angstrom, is 5778.83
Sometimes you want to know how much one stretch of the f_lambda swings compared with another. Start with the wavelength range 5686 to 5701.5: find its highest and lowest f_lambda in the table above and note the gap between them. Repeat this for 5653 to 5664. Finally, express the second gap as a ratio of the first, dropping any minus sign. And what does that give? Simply 1.3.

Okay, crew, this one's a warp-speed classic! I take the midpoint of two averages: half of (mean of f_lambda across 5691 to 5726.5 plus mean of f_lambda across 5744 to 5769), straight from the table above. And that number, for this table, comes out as 17.0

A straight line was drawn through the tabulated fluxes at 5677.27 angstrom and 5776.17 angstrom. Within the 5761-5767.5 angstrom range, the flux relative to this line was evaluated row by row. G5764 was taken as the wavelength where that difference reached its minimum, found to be 5762.88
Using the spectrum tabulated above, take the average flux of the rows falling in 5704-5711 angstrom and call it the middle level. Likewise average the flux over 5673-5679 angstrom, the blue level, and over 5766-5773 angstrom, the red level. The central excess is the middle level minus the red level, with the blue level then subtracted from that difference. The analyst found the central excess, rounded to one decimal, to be -19.5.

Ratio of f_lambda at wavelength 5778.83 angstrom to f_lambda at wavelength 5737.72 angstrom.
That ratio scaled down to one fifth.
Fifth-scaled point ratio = 0.21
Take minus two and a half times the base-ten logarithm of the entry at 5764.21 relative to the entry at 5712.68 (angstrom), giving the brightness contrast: -0.18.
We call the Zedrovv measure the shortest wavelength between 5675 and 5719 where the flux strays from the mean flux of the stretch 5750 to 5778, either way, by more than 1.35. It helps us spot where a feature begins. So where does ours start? 5678.58 angstrom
